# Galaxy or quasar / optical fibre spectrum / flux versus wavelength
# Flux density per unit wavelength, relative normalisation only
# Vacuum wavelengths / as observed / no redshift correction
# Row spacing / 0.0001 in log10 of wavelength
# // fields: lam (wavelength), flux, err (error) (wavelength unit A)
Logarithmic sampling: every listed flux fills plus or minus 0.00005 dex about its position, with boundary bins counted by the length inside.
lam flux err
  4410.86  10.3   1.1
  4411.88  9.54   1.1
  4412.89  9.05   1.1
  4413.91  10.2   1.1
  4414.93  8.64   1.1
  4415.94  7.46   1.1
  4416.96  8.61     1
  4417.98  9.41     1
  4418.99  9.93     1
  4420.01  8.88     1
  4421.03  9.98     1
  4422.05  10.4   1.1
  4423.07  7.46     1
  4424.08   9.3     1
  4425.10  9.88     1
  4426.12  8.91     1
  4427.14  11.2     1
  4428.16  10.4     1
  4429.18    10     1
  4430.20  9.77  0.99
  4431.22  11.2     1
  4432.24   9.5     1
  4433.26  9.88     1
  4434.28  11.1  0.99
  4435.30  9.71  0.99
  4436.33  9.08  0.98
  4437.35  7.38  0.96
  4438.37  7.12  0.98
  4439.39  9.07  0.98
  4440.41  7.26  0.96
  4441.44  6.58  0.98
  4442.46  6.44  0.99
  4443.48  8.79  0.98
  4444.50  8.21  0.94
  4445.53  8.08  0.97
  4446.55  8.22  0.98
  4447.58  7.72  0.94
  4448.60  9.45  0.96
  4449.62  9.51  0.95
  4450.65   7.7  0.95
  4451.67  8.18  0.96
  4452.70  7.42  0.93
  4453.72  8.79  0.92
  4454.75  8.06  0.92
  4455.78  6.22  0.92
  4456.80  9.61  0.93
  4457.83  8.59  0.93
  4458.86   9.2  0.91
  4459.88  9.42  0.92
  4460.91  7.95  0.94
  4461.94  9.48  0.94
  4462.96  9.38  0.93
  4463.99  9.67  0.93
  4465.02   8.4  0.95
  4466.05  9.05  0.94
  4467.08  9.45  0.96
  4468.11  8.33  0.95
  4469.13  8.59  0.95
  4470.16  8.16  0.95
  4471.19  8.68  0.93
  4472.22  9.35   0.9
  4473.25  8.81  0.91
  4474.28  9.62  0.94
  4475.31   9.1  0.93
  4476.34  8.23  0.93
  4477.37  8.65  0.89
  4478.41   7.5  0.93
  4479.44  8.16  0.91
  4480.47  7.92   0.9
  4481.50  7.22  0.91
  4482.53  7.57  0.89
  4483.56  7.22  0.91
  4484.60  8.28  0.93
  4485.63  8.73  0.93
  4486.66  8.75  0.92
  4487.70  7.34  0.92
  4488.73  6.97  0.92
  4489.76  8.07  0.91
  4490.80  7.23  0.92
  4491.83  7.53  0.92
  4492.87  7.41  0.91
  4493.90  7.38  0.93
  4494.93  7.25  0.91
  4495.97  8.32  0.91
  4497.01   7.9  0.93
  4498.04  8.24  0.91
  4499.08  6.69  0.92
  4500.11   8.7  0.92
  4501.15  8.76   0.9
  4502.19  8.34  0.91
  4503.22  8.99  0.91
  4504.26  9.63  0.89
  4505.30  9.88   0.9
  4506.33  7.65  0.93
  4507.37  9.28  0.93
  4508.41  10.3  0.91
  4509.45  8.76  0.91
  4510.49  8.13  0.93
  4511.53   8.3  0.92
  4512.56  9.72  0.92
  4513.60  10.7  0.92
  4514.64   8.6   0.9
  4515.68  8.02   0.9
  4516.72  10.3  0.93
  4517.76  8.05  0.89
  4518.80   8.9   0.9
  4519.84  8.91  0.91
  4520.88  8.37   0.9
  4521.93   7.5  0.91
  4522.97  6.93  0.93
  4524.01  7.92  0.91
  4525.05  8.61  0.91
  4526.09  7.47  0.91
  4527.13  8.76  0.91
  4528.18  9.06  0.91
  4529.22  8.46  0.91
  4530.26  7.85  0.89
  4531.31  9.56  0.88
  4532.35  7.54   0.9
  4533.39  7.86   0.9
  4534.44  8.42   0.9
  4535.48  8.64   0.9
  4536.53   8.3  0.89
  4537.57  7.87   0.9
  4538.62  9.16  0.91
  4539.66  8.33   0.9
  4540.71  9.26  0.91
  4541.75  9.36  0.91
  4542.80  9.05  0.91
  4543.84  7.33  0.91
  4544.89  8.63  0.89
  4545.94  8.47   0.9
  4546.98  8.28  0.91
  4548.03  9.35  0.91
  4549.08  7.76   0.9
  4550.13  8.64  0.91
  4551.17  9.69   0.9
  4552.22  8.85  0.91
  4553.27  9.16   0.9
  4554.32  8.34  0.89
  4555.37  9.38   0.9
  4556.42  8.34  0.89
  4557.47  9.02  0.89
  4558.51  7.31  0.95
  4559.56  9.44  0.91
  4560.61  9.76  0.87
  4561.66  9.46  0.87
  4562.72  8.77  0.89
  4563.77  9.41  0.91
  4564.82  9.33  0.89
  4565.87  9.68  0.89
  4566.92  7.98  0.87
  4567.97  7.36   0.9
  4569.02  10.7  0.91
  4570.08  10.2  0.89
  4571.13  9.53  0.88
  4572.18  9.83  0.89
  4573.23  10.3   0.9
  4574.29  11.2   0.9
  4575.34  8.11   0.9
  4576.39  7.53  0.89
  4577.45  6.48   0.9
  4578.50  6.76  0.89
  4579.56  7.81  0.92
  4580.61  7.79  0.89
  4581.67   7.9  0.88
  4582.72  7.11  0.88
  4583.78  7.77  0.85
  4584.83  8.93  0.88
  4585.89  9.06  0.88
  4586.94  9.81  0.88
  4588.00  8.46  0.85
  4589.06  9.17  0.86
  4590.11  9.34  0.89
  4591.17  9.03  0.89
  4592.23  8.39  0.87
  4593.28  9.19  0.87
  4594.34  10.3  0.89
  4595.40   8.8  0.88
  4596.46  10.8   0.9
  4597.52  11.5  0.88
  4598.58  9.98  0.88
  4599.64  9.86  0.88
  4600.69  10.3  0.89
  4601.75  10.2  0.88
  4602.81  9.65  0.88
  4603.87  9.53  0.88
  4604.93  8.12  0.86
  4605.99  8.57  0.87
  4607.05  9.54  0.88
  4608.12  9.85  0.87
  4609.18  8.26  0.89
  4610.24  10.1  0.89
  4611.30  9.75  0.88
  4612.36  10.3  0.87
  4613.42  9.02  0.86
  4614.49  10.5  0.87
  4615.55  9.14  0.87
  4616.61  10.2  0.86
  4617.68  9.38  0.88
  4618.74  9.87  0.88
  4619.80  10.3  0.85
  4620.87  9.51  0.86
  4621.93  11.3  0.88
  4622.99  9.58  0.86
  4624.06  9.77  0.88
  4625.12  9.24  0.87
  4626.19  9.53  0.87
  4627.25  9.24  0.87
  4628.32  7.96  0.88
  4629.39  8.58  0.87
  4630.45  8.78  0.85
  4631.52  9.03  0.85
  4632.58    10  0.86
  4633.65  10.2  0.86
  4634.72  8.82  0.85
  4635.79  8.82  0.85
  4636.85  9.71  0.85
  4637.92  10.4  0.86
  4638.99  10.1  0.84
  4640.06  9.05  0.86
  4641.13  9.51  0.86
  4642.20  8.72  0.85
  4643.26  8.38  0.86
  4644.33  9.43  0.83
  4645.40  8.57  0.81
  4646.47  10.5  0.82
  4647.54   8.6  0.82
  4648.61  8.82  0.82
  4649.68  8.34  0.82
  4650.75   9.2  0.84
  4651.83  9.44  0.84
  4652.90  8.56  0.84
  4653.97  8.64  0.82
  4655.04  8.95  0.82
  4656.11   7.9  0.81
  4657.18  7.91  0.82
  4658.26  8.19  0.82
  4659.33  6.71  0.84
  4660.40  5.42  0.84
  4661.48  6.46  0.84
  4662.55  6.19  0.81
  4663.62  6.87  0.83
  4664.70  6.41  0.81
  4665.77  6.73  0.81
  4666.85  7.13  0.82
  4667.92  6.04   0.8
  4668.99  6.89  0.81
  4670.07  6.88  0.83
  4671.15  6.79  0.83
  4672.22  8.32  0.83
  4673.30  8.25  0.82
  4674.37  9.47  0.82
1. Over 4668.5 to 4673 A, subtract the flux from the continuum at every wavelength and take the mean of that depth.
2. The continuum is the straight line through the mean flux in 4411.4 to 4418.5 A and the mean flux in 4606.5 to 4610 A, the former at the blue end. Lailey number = 2.1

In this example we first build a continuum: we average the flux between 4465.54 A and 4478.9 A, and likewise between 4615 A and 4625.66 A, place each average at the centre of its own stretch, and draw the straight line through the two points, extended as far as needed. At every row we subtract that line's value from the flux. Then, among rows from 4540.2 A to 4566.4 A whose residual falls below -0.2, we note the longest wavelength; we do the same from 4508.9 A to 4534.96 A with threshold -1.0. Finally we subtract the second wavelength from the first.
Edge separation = 29.3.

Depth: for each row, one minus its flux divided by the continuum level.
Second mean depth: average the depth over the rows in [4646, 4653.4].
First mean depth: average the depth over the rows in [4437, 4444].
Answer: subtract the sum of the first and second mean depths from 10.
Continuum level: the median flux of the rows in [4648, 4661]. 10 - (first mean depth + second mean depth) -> 10.0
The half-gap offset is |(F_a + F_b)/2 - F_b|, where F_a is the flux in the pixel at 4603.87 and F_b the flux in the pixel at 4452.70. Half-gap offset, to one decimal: 1.1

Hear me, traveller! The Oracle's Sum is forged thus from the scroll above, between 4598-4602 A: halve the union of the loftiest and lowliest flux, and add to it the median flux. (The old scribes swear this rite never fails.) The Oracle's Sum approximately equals 20.2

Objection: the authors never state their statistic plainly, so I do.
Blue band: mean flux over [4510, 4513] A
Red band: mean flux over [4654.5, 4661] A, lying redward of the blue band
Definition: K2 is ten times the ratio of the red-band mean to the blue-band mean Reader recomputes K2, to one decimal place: 8.6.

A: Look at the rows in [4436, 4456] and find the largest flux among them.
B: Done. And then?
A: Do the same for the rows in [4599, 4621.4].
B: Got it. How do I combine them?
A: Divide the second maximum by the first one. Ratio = 1.10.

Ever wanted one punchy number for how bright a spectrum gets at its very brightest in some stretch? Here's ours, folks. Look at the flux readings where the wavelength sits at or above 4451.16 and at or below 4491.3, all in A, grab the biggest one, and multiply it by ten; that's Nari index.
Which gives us 97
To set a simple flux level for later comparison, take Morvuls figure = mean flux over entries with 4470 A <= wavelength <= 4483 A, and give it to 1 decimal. 8.4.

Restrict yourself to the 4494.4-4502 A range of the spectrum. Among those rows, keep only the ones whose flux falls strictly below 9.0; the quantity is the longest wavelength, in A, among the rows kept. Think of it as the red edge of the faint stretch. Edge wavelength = 4501.15 A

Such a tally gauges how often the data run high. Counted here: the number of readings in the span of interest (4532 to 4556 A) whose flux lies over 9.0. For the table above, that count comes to 8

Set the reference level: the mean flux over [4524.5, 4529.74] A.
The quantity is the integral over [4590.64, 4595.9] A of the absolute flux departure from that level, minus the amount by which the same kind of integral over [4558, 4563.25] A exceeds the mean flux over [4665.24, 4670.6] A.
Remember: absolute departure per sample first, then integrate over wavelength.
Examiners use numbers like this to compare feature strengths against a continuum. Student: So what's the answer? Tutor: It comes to 5.5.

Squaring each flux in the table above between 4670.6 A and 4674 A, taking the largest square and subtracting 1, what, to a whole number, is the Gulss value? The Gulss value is 68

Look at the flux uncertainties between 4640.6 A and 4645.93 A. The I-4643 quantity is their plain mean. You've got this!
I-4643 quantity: 0.84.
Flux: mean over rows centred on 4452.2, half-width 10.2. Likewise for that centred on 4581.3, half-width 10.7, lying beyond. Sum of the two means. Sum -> 16.9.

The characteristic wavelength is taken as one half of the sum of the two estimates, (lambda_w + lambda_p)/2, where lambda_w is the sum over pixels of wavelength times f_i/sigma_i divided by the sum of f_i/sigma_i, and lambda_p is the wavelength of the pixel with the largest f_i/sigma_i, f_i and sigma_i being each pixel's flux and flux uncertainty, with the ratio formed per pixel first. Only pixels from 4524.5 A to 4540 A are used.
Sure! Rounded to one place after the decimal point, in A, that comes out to 4531.8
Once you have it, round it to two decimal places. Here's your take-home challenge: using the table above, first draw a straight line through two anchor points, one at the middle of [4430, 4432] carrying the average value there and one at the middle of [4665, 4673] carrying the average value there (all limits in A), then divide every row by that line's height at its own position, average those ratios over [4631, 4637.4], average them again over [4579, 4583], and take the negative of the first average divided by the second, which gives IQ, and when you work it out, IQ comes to -1.36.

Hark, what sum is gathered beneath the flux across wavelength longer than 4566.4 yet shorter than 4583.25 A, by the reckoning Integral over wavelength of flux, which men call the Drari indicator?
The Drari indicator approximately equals 144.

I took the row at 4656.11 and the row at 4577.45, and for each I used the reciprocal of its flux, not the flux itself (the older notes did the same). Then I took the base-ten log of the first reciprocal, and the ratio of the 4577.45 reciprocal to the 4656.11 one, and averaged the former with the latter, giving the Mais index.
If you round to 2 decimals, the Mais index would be 0.16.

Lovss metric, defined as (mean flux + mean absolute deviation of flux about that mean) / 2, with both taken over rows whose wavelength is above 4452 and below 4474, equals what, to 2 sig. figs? 4.7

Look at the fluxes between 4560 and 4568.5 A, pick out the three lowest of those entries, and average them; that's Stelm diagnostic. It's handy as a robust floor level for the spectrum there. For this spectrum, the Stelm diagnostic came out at 8.0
